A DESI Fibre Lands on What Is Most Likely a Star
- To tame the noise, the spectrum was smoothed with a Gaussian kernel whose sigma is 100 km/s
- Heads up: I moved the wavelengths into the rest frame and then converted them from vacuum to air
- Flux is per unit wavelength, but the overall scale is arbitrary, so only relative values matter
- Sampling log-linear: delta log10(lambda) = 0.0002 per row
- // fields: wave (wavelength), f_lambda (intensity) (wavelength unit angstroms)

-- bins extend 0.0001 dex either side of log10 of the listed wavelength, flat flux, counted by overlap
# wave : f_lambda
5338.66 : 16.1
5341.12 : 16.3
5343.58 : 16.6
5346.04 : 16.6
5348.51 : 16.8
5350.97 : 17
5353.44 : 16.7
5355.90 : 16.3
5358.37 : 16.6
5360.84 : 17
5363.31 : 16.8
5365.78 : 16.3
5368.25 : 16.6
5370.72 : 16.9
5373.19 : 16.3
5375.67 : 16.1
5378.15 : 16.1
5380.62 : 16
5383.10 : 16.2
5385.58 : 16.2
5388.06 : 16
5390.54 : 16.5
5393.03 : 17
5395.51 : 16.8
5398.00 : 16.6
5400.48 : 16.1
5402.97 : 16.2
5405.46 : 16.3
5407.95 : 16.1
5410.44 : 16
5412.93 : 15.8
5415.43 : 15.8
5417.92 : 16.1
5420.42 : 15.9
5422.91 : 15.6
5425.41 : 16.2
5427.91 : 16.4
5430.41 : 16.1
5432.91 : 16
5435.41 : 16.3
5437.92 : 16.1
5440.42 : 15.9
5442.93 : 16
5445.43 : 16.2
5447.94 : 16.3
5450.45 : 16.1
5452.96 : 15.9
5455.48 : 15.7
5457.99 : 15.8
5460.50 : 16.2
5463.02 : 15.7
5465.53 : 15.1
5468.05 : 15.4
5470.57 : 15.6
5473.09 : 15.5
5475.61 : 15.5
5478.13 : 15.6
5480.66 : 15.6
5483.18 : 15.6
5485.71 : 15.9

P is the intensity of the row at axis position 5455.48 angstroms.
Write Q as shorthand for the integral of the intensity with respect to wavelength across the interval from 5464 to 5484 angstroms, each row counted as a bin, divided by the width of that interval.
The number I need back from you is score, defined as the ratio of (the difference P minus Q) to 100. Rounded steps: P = 15.7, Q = 15.5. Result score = 0.002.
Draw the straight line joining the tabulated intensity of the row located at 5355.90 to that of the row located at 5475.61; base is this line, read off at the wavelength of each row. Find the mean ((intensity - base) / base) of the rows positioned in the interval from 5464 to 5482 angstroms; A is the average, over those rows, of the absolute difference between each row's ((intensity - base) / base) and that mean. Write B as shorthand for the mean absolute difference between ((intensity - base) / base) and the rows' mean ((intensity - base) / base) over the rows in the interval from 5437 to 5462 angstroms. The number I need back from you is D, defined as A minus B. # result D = -0.0002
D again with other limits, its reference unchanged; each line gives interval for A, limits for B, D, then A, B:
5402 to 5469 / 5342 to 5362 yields 0.0017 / 0.013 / 0.0112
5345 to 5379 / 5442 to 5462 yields 0.0034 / 0.014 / 0.0109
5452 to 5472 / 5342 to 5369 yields 0.0021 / 0.013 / 0.0110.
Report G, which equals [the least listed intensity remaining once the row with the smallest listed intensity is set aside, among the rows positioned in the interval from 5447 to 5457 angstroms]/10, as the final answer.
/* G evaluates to 1.59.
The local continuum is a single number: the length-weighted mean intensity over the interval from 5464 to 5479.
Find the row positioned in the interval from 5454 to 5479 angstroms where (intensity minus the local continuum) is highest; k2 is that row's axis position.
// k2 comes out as 5460.50 angstroms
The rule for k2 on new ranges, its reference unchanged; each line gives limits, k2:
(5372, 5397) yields 5393.03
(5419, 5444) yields 5427.91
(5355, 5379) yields 5360.84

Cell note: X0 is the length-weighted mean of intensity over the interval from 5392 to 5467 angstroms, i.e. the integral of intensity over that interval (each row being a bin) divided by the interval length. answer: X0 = 16.1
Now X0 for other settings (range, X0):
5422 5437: 16.1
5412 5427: 15.9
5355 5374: 16.6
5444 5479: 15.8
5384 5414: 16.3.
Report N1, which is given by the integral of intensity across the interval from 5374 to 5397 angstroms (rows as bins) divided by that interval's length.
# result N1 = 16.3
